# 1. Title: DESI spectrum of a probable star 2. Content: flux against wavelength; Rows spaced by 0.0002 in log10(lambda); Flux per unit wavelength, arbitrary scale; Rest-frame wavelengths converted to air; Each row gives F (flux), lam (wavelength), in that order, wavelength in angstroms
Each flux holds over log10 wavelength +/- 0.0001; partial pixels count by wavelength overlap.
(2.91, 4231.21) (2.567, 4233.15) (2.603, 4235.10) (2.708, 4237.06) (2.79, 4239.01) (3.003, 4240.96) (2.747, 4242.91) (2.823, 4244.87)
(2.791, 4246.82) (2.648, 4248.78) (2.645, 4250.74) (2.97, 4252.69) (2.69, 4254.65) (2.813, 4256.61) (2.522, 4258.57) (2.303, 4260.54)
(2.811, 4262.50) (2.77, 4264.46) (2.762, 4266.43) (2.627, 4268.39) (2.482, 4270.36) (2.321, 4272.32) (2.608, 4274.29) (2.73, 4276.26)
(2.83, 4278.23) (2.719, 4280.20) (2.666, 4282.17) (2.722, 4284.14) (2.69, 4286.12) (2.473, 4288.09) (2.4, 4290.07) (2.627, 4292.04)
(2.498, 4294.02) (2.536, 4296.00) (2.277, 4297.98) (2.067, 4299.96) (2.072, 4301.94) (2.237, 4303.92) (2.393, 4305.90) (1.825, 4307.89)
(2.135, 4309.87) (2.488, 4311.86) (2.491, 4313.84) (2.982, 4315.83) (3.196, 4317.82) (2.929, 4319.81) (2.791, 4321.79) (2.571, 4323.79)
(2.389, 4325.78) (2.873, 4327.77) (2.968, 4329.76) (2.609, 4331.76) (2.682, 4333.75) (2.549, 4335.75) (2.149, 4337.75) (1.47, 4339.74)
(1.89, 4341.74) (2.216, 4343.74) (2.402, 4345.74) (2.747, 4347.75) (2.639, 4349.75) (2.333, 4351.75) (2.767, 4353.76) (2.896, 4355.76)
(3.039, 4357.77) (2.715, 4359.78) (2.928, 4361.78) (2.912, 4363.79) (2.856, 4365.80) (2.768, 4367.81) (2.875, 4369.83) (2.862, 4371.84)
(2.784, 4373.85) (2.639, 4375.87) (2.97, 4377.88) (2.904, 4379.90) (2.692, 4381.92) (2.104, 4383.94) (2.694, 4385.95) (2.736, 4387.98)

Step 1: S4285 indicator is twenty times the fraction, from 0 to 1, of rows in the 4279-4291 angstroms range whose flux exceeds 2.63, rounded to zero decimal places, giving 13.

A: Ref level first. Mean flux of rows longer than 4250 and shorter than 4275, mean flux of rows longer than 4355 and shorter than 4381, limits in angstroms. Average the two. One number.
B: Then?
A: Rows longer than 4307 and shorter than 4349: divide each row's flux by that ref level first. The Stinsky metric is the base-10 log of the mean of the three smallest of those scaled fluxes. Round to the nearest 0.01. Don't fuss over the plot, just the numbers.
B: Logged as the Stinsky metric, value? -0.20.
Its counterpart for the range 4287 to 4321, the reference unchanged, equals -0.14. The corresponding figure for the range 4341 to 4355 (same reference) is -0.11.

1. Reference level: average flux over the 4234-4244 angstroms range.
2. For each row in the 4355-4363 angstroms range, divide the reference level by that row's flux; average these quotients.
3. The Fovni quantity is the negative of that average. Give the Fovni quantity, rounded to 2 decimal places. -0.96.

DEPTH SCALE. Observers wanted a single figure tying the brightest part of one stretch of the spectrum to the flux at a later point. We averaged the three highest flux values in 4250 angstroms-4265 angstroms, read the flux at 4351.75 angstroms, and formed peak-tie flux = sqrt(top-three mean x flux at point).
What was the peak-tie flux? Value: 2.59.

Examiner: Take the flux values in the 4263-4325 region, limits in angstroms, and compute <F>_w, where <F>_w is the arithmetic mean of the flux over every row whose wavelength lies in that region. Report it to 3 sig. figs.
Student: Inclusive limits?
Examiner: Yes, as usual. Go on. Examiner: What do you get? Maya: 2.55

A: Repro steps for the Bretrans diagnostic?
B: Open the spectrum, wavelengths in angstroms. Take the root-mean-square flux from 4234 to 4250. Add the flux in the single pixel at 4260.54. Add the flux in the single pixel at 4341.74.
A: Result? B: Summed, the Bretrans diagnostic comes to 6.96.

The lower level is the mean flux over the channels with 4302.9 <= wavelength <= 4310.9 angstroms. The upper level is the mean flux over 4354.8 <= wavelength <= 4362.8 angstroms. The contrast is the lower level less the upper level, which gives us -0.75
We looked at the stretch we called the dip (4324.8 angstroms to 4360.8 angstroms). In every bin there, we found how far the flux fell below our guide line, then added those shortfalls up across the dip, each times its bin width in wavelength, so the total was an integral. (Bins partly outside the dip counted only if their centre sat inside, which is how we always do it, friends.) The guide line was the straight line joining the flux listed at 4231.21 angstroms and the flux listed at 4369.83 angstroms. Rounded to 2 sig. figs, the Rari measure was 13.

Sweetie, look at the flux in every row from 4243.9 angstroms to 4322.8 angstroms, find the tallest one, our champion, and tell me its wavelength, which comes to 4317.82 angstroms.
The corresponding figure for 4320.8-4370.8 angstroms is 4357.77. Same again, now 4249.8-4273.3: 4252.69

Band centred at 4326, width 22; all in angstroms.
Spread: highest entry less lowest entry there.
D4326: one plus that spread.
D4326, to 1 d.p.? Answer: 1.8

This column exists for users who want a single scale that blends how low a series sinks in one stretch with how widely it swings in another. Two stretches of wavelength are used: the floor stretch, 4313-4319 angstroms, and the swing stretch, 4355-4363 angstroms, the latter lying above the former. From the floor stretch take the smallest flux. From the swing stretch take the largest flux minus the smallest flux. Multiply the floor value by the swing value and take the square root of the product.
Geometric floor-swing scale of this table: 0.90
